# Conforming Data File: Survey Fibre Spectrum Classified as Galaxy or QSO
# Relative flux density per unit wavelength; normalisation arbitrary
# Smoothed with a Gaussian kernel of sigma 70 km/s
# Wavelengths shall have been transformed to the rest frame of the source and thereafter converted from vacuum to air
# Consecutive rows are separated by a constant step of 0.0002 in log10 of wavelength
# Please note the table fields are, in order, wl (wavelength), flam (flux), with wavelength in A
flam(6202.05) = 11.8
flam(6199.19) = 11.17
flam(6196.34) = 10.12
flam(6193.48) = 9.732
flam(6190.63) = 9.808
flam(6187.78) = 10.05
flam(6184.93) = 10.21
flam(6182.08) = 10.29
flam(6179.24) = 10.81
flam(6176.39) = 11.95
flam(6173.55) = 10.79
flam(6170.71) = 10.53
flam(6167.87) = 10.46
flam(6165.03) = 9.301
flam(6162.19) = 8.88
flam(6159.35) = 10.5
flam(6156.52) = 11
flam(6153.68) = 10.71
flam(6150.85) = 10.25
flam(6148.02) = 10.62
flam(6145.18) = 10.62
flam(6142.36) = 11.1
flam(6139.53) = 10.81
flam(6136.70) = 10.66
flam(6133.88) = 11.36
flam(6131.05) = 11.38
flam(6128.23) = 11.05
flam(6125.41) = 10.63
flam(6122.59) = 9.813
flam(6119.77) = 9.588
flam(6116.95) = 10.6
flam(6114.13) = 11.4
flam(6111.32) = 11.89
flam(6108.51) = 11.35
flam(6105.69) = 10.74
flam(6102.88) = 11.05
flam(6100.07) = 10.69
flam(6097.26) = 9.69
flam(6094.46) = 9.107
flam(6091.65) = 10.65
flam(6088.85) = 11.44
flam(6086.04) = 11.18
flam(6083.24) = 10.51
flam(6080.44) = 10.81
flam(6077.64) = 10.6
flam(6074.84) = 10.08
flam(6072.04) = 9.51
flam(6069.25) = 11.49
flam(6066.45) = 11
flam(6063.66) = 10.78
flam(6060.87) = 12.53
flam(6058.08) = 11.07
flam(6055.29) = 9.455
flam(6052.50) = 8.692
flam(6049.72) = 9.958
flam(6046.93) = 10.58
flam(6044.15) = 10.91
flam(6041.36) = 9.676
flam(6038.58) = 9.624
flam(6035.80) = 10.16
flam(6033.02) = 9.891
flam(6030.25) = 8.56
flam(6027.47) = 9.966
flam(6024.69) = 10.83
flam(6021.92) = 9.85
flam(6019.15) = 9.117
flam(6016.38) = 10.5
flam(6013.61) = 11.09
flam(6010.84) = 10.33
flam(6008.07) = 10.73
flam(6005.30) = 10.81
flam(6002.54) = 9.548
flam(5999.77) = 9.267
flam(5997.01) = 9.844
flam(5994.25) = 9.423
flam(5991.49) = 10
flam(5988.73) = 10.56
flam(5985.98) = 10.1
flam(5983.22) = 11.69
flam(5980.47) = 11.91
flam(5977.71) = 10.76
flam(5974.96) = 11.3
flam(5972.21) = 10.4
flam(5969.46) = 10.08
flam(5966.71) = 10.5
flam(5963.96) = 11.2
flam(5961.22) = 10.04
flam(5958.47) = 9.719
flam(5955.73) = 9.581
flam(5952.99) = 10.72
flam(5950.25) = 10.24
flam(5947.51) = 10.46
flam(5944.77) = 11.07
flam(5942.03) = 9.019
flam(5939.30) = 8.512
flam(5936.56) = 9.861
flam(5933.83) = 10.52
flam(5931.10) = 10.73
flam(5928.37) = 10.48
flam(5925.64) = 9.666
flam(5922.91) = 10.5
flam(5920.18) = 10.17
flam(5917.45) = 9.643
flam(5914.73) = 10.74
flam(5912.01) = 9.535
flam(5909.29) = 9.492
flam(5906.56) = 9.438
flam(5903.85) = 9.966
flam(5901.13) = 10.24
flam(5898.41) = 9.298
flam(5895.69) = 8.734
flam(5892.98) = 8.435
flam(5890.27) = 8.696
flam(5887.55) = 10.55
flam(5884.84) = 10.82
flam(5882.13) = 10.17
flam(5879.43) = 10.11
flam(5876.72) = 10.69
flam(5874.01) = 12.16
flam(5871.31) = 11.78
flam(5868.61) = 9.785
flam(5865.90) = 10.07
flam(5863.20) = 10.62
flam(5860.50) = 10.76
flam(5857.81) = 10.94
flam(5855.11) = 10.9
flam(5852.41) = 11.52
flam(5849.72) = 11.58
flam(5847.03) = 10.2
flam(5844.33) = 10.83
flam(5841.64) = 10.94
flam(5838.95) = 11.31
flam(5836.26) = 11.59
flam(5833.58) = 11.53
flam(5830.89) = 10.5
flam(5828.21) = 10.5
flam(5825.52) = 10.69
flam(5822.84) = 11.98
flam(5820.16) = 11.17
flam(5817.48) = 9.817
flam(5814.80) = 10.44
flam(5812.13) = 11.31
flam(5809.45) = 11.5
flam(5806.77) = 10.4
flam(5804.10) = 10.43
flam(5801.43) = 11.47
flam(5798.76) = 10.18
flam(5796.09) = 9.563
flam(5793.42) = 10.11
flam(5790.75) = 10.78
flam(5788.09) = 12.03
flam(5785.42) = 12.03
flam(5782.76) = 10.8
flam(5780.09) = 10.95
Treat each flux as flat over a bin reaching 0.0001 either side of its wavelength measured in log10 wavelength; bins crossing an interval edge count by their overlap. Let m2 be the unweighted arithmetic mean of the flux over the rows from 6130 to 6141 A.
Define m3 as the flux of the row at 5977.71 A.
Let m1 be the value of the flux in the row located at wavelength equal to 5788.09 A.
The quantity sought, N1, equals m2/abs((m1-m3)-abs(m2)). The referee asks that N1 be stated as 1.13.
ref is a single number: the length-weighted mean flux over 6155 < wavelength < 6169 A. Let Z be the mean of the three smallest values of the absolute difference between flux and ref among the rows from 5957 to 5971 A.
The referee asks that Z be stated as 0.13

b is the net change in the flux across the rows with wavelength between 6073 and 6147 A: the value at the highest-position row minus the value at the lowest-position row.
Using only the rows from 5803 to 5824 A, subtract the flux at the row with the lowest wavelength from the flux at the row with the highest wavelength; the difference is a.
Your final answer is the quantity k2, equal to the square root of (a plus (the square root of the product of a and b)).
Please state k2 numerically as 1.57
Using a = 1.55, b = 0.54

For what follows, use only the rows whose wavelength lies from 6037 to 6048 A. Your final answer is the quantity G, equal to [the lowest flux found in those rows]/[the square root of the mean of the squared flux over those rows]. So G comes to 0.942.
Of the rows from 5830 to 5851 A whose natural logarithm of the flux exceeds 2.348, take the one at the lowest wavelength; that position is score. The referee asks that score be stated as 5830.89 A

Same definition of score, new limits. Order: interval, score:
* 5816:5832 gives 5820.16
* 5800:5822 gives 5801.43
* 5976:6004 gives 5977.71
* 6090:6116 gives 6091.65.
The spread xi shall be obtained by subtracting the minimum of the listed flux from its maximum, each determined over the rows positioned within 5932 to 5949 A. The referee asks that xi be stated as 2.6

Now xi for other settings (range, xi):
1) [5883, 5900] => 2.4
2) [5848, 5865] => 1.0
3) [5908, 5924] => 1.2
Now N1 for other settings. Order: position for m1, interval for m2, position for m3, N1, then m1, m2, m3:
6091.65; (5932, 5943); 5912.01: 1.13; 10.65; 9.5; 9.535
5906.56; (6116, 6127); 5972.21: 0.91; 9.438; 10.2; 10.4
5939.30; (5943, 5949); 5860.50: 0.83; 8.512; 10.8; 10.76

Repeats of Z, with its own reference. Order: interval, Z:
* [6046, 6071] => 0.40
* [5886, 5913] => 0.25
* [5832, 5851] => 0.64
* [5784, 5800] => 0.24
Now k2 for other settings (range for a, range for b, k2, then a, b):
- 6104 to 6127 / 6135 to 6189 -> 0.39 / -0.11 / -0.61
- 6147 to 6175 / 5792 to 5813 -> 0.79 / 0.17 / 1.20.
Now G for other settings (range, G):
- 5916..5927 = 0.964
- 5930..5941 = 0.856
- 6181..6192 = 0.972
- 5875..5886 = 0.967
